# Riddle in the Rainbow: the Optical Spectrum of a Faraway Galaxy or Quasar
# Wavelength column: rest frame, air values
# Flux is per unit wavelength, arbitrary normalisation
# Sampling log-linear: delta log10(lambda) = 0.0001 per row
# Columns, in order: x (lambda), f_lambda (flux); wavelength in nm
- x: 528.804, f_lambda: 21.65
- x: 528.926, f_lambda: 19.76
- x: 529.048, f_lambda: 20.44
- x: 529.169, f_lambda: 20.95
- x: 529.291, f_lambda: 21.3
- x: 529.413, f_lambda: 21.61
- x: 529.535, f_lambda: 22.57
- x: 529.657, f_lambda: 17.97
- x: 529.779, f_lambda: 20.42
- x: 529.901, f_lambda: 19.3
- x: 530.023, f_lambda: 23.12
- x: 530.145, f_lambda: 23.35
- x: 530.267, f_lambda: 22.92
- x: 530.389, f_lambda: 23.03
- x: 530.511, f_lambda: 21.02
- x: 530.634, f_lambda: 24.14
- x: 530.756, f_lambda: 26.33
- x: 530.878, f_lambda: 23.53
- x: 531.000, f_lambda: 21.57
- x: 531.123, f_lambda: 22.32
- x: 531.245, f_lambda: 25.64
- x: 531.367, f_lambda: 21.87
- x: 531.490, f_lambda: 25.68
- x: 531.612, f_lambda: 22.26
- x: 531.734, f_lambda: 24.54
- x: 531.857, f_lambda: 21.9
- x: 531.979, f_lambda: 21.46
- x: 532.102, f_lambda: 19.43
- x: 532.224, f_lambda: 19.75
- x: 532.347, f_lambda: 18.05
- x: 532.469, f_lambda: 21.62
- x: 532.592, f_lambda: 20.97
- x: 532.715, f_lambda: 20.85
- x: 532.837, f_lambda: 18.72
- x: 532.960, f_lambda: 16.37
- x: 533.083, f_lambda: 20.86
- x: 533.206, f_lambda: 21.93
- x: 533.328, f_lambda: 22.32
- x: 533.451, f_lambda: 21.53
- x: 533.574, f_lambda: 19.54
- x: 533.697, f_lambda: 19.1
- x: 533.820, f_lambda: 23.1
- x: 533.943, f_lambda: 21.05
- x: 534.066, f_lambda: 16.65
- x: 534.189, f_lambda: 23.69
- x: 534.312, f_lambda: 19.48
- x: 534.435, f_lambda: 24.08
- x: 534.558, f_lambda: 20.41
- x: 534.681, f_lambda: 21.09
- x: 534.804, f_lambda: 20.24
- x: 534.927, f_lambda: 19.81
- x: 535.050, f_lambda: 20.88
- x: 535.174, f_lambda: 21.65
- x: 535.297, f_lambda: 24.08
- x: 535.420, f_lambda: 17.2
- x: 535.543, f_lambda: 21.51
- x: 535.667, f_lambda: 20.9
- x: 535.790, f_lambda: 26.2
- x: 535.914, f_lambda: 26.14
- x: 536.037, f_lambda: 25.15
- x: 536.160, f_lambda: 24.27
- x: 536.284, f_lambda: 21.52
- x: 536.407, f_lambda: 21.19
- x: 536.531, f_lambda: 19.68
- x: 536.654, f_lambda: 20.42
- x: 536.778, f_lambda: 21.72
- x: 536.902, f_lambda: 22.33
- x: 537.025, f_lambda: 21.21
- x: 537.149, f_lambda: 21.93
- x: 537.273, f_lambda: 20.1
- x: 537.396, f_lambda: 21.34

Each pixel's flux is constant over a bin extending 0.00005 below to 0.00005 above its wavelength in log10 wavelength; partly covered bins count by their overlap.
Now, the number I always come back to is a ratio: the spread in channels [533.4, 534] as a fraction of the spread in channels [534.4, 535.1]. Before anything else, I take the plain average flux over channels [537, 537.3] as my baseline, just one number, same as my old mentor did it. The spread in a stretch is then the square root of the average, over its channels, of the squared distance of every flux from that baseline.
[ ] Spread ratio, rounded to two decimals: 1.04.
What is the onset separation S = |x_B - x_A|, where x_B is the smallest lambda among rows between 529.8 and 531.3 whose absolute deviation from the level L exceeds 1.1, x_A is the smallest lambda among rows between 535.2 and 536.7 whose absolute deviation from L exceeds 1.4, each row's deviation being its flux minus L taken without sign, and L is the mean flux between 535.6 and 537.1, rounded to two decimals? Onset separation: 5.40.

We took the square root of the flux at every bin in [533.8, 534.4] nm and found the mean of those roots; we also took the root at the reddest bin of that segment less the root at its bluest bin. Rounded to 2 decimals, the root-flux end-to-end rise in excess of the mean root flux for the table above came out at -4.94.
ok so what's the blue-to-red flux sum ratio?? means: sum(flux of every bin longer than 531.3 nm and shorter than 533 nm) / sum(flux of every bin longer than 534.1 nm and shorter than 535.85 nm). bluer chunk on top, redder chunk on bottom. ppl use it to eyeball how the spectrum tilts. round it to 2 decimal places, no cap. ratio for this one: 0.97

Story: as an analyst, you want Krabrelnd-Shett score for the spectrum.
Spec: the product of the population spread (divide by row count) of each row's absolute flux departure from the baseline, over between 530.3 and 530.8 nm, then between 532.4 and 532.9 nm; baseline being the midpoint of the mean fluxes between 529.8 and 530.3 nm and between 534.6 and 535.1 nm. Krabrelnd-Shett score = 1.7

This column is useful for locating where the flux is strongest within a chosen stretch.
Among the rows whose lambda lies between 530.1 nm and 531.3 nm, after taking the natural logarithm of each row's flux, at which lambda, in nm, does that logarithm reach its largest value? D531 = 530.756 nm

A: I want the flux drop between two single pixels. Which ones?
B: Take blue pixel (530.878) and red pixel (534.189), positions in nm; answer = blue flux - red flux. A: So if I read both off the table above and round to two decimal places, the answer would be -0.16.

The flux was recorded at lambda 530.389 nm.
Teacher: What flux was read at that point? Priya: 23.03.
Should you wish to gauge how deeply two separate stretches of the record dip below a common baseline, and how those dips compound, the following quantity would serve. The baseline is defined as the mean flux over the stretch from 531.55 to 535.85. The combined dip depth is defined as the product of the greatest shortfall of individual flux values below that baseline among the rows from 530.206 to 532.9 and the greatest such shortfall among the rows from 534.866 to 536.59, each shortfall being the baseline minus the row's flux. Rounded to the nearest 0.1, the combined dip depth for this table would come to 10.9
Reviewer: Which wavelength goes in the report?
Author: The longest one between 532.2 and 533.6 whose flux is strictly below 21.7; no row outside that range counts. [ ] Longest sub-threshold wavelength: 533.574 nm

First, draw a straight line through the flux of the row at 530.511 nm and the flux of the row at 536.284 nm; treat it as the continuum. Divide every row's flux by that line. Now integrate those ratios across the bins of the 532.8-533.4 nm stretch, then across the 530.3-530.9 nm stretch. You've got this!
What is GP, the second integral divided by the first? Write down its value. 1.18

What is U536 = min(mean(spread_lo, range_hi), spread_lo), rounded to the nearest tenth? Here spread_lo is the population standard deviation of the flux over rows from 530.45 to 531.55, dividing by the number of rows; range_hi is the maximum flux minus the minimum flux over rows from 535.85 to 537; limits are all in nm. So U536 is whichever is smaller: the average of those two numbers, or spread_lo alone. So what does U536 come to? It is 1.9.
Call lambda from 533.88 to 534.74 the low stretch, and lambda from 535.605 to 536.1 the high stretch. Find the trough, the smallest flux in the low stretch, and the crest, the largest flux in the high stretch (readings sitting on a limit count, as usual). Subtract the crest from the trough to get -10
